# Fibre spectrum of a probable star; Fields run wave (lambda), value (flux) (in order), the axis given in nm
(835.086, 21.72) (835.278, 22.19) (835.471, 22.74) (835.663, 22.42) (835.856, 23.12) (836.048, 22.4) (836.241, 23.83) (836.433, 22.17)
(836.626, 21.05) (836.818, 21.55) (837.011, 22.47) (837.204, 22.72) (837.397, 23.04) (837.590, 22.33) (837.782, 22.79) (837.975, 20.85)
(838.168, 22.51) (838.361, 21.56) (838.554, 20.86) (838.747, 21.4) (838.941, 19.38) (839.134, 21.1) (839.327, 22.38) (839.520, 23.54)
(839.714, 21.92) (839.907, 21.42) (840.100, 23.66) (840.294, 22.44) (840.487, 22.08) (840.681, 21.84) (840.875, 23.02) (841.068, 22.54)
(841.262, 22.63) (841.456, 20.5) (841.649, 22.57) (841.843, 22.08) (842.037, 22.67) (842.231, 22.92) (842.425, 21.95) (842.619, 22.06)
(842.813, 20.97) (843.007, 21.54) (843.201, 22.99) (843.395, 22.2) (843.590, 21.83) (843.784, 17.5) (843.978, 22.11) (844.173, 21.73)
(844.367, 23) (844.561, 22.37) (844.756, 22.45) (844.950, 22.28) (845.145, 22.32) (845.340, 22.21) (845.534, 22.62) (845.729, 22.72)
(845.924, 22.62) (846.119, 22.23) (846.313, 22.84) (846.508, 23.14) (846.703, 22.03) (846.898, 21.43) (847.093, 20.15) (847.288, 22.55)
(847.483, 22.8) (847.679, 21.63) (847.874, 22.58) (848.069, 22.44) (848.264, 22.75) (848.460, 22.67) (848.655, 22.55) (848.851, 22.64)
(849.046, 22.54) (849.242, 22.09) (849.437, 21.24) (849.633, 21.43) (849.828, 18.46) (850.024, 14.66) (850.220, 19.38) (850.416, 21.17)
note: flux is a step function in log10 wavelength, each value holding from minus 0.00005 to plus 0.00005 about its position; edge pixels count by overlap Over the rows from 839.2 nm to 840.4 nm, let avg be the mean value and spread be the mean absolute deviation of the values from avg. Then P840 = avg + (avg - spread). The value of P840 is 44.4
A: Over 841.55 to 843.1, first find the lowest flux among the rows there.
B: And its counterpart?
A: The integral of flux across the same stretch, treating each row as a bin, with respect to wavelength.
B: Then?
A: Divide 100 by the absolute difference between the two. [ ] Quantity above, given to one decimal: 7.5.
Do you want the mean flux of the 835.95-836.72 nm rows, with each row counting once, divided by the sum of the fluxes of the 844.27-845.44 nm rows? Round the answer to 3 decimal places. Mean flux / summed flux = 0.166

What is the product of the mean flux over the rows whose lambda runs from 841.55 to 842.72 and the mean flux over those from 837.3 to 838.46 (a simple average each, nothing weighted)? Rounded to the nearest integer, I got 496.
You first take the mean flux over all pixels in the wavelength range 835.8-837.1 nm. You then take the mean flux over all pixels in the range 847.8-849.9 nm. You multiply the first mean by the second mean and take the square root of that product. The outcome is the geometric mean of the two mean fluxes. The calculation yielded 22.2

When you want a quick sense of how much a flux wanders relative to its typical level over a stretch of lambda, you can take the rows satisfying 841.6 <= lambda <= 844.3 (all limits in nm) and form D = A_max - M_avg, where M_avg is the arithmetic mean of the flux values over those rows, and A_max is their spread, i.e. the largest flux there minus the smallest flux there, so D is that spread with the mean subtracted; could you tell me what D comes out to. -16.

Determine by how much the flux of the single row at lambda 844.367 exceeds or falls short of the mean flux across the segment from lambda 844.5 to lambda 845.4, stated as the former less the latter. 0.7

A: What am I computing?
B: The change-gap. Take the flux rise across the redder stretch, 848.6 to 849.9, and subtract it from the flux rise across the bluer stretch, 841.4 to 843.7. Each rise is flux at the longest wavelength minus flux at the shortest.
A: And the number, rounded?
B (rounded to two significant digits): 5.4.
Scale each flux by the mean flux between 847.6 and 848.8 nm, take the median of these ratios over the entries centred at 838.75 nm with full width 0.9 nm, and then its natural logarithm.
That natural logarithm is -0.06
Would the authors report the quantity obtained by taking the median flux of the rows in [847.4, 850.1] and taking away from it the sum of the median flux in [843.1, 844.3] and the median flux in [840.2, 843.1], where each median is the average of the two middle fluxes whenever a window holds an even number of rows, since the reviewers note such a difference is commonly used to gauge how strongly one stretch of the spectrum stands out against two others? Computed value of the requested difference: -21.6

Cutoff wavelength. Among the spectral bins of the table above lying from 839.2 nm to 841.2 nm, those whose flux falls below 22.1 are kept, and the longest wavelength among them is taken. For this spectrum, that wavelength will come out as 840.681 nm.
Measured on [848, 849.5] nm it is 849.437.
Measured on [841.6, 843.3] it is 843.007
